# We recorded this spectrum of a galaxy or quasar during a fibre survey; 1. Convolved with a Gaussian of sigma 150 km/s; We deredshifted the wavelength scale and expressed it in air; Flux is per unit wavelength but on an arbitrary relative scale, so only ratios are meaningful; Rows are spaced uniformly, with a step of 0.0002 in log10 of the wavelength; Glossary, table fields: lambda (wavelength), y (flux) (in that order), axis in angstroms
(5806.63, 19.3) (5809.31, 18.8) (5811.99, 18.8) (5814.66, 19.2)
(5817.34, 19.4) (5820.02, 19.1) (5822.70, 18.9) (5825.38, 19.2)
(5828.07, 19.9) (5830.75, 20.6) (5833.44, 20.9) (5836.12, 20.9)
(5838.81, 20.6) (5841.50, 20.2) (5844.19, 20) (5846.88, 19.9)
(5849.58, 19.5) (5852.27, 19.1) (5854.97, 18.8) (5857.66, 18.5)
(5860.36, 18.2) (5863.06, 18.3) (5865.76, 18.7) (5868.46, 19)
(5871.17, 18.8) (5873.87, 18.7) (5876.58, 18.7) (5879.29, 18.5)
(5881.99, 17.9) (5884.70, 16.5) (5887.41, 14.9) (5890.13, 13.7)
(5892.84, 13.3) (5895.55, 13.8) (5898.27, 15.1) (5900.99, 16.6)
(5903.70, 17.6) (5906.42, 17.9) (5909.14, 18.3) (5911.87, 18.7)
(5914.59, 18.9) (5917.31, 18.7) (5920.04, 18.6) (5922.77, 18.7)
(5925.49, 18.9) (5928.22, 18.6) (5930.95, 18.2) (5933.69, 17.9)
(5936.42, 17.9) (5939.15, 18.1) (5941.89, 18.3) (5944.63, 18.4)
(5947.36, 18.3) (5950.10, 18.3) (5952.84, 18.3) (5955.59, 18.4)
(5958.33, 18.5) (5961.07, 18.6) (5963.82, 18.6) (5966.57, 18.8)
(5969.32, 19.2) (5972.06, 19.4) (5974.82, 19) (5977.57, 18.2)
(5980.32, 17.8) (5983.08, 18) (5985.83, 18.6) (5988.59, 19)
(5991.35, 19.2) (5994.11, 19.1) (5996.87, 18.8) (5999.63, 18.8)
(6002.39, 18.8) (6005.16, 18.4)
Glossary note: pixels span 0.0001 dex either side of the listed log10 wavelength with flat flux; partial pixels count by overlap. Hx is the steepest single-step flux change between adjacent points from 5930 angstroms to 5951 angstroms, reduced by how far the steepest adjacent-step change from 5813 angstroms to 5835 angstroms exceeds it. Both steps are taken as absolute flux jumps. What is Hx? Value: -0.10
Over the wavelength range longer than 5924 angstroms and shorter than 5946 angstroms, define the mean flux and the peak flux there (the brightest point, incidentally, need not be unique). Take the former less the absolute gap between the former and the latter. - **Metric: 17.7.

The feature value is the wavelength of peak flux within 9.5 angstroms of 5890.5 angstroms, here 5881.99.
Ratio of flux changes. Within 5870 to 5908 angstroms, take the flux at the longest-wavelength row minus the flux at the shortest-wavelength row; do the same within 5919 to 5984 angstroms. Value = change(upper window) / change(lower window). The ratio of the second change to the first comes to 0.7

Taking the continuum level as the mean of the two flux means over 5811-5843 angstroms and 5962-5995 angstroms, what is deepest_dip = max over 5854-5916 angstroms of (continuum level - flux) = 6.0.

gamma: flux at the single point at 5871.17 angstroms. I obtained 18.8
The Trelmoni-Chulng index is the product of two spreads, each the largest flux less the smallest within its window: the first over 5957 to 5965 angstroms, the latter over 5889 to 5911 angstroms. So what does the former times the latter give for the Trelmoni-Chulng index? 0.50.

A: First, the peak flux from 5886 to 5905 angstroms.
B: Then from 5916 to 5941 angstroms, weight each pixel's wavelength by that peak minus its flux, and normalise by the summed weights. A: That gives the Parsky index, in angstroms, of 5925.6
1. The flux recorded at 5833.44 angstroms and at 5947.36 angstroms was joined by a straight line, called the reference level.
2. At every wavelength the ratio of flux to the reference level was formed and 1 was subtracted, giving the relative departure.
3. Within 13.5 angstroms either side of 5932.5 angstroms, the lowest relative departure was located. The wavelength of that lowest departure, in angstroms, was 5933.69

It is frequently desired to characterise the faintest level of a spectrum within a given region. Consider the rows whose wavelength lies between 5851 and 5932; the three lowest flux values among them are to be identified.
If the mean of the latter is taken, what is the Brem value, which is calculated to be 14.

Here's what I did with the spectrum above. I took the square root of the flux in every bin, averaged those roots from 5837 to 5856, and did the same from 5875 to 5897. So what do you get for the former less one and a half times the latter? -1.53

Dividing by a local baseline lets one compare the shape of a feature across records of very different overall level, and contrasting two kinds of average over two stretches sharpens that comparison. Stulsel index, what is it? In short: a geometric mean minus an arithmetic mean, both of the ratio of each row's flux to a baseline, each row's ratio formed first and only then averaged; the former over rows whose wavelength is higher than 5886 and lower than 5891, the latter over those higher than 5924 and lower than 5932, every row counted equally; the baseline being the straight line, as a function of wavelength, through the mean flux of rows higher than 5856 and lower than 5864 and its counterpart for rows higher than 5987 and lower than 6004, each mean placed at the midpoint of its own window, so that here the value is -0.22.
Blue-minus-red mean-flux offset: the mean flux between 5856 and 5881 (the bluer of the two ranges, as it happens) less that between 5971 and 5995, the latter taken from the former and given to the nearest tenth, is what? -0.1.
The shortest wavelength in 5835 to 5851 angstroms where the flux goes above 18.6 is 5836.12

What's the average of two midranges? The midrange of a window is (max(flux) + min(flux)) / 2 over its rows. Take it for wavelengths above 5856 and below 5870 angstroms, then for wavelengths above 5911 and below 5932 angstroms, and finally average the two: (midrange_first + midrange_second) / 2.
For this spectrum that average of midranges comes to 18.6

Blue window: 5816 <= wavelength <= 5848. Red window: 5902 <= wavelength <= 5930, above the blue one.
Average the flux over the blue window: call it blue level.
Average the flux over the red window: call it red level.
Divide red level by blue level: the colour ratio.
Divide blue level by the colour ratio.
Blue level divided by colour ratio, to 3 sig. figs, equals 21.6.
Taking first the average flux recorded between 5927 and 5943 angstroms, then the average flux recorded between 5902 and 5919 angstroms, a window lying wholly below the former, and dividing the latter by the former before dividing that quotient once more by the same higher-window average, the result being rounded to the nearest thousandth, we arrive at 0.056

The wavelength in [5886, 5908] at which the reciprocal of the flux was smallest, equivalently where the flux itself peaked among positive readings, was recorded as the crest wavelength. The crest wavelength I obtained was 5906.42 angstroms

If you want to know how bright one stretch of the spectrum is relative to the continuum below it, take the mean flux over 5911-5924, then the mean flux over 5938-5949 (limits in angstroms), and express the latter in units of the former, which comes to 0.98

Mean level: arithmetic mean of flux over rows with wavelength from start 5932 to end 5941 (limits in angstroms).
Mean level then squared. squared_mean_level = 323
